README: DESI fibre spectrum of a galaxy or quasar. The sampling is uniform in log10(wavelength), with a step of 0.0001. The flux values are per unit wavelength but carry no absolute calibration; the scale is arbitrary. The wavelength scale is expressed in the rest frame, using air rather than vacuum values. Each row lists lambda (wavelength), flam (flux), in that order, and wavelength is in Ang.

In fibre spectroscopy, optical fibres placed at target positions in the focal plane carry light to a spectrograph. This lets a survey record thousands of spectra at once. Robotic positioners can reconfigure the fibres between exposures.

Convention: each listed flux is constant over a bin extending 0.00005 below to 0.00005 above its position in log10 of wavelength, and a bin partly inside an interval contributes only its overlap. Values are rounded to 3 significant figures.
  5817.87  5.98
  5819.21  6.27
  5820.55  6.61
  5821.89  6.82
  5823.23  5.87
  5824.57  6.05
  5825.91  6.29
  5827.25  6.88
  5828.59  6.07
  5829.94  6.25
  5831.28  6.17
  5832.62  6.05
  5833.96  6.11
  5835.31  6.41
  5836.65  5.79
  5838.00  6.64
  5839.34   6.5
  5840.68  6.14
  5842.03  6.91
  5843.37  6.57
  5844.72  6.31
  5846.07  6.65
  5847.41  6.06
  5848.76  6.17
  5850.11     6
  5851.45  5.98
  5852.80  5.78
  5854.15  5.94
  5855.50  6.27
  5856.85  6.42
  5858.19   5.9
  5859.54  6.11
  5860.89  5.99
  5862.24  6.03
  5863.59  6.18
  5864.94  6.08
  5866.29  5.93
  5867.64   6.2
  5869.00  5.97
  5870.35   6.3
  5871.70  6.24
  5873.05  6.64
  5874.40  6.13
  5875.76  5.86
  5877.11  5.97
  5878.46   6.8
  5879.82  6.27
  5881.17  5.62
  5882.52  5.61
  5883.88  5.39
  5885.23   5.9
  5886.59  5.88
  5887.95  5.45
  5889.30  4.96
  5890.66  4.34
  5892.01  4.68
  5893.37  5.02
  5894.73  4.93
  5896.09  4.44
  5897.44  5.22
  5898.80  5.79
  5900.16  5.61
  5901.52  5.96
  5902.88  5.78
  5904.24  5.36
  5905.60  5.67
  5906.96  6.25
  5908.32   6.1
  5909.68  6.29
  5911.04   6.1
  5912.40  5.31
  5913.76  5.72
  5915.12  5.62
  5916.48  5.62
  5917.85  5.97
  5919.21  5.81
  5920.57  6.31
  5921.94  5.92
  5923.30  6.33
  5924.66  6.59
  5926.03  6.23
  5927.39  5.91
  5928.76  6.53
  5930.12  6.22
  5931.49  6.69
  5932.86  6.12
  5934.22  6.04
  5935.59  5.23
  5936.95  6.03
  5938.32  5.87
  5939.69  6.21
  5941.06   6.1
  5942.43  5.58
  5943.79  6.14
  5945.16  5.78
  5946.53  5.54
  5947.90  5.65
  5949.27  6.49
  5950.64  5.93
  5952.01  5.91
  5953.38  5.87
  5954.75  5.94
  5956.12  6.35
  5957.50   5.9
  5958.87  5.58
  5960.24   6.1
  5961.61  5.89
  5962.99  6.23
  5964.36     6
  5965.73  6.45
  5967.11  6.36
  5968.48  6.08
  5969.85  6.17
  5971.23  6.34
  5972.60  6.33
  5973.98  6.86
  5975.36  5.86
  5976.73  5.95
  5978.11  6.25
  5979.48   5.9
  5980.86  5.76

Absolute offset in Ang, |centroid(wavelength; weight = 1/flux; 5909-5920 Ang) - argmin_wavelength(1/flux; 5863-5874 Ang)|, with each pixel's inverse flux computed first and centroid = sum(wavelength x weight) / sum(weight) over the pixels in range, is 41.4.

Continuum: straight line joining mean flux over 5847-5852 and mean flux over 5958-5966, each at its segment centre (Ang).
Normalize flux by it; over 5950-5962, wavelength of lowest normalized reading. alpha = 5958.87 Ang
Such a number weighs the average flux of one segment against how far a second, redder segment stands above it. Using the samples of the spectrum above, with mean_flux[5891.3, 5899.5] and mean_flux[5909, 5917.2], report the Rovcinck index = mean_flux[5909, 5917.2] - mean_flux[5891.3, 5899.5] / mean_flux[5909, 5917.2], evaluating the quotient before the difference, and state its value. 4.91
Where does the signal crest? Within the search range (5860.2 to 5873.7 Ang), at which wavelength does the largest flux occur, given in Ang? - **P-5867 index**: 5873.05 Ang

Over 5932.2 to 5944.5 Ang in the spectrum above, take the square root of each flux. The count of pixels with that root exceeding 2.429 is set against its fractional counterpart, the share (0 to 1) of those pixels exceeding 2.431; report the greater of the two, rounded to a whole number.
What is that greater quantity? 6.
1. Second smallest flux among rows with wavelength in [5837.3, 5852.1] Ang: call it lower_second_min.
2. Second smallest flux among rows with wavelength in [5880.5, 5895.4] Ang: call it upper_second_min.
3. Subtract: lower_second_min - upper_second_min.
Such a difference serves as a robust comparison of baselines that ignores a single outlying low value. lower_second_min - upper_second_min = 1.3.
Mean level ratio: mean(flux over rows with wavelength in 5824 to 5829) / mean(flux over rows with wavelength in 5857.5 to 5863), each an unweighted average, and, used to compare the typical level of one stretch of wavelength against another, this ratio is 1.05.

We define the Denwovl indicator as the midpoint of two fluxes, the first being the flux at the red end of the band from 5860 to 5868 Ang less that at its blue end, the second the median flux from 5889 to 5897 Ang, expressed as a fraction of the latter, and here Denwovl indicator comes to 0.522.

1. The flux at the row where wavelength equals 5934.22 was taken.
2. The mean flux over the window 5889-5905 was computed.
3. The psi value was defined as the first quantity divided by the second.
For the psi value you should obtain 1.17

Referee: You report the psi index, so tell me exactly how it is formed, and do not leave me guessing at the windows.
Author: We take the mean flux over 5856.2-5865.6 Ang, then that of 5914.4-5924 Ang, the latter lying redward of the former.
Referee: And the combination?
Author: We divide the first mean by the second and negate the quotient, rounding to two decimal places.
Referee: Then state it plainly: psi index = -1.03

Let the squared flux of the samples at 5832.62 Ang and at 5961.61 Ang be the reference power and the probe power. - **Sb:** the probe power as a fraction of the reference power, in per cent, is 95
